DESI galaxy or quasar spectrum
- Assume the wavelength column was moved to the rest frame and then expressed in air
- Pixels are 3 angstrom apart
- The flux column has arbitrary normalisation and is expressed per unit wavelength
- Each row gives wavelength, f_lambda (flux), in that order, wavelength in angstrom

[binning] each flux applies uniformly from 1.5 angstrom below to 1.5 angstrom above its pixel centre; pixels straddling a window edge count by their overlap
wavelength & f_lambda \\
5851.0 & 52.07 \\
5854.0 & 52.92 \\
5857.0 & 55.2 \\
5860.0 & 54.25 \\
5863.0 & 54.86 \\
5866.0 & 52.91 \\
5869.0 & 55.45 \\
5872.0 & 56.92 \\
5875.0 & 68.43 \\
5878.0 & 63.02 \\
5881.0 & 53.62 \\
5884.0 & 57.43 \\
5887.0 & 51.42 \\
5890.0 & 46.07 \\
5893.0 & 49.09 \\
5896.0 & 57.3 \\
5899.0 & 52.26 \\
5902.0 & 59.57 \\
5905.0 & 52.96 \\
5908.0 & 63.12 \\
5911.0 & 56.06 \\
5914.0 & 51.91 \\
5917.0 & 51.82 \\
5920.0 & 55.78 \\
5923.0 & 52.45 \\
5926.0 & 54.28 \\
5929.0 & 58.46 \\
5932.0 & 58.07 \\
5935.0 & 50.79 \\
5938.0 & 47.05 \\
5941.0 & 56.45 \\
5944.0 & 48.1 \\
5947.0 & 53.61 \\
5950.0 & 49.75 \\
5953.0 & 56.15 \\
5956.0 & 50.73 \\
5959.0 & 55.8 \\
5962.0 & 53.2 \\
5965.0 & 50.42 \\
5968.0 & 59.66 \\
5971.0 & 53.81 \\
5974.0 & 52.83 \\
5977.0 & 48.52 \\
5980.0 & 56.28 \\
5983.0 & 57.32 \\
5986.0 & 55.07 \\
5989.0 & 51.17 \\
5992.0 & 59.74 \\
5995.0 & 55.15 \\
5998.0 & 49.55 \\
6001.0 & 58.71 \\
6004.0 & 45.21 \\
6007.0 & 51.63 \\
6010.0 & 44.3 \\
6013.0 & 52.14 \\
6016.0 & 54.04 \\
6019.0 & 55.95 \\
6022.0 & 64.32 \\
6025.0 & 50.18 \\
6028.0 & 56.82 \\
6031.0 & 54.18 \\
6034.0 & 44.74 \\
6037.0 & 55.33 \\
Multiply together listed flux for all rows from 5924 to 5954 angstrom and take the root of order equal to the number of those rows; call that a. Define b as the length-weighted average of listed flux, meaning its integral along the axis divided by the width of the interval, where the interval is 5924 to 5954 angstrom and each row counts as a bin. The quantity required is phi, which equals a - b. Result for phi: -0.08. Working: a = 53.1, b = 53.2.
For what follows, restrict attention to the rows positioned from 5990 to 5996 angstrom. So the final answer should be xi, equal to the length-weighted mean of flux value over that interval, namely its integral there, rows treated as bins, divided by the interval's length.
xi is 57.1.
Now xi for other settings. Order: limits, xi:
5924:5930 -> 55.9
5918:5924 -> 54.1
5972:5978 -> 51.1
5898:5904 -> 56.0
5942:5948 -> 51.1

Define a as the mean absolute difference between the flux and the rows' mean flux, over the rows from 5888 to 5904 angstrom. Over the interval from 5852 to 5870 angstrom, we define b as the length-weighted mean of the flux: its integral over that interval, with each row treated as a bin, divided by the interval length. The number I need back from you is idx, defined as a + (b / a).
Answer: 17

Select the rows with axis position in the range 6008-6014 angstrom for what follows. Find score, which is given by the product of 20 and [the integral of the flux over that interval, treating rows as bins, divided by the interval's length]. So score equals 964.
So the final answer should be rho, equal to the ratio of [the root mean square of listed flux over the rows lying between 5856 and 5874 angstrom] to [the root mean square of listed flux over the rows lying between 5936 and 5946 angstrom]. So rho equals 1.08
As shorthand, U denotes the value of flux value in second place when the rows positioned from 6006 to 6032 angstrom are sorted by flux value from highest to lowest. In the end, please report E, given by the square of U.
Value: 3229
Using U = 56.82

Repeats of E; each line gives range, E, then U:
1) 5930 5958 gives 3187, 56.45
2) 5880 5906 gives 3298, 57.43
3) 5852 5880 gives 3972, 63.02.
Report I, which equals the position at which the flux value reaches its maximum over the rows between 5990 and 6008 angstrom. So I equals 5992.0 angstrom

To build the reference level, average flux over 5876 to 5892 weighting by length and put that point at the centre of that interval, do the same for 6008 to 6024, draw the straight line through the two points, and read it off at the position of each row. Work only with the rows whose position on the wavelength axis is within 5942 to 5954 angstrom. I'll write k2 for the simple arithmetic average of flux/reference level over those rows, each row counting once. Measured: 0.96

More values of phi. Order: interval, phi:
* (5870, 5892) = -0.21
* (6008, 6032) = -0.21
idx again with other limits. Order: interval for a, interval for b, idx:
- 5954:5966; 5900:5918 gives 30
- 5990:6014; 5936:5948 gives 16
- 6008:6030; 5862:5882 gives 18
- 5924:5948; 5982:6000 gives 19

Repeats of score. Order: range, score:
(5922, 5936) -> 1101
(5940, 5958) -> 1049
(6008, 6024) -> 1079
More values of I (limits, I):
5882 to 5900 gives 5884.0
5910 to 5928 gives 5911.0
